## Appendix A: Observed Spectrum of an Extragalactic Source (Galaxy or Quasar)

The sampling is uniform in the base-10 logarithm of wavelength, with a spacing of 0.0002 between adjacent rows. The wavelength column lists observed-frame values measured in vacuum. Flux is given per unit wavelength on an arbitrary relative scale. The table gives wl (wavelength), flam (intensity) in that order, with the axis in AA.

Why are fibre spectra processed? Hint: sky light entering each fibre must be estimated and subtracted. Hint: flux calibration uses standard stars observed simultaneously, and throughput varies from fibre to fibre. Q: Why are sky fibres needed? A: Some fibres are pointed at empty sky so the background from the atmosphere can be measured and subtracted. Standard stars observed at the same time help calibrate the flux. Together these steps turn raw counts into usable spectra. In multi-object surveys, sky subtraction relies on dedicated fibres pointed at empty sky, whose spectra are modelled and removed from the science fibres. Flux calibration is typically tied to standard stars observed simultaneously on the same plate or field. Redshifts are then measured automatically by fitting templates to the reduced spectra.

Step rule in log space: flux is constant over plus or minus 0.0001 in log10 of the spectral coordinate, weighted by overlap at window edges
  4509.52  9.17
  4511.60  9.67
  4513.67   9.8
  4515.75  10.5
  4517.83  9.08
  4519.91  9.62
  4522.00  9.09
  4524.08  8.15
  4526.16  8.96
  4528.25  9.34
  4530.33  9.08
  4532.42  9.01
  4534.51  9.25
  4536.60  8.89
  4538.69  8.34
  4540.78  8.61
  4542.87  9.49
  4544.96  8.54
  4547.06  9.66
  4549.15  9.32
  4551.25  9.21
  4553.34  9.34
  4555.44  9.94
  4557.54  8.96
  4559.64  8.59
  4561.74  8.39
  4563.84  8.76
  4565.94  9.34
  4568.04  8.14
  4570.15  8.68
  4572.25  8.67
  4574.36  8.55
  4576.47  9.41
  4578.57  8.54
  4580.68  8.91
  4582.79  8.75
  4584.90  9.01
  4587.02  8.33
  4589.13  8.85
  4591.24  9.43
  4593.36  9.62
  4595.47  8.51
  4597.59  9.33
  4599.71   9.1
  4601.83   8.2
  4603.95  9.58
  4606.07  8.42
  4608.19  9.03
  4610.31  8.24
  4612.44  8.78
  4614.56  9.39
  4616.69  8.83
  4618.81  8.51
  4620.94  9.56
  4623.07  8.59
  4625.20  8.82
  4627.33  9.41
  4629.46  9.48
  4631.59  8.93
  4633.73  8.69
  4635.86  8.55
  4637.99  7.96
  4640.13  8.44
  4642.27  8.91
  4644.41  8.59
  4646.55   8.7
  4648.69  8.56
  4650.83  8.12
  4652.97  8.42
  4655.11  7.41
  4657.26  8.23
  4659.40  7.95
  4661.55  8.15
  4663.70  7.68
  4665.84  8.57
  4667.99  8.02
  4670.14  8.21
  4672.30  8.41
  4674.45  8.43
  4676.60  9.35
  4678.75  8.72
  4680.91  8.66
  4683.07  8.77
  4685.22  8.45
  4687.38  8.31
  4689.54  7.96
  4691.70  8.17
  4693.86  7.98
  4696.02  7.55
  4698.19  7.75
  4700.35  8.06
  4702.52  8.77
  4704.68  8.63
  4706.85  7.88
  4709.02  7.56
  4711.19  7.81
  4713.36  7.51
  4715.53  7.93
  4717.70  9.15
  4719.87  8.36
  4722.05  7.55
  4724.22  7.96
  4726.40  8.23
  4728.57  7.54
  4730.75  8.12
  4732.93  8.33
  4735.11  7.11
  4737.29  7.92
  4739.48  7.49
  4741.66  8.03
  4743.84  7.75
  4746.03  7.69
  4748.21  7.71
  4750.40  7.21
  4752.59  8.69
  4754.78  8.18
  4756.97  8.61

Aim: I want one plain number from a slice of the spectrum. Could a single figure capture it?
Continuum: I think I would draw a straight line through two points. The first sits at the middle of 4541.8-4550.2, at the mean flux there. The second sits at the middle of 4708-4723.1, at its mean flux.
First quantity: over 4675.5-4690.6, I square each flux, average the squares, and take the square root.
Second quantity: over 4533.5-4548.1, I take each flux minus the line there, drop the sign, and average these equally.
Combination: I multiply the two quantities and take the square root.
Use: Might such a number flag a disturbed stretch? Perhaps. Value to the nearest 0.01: 2.08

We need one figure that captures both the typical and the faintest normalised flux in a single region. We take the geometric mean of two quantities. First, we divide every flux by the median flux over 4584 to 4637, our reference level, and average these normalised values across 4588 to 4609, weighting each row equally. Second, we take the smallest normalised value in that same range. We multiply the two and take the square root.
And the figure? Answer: 0.97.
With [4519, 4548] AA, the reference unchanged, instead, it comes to 0.97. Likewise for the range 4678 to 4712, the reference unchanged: 0.89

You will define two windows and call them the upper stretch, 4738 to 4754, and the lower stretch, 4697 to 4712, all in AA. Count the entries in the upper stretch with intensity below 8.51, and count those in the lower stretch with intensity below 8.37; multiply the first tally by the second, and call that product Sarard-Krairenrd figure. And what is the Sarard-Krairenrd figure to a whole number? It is 30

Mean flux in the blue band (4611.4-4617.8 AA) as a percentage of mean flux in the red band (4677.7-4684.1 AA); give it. 103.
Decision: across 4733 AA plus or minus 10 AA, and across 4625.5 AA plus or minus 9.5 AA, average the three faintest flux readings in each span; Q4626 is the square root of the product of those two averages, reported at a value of 7.97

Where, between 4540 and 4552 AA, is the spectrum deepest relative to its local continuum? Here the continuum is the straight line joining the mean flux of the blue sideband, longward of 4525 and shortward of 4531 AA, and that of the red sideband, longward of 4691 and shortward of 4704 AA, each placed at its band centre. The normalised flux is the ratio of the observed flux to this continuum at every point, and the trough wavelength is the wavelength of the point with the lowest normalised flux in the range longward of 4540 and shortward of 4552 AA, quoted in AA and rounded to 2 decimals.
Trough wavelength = 4544.96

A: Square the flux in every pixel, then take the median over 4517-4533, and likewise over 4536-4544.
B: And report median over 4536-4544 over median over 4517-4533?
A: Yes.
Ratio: 0.929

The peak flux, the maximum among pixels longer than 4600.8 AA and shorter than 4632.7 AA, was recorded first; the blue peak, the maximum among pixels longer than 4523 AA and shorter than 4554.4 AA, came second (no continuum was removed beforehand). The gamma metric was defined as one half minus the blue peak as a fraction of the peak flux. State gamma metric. -0.51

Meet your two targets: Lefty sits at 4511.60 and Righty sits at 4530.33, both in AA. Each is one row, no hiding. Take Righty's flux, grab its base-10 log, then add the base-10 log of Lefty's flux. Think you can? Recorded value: 1.94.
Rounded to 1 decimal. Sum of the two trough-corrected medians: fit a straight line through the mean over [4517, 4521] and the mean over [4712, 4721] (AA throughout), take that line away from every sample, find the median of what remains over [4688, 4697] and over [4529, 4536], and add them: -0.6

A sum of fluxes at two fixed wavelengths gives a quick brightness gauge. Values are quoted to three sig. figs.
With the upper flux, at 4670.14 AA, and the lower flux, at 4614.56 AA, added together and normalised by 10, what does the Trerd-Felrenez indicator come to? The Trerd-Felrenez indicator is 1.76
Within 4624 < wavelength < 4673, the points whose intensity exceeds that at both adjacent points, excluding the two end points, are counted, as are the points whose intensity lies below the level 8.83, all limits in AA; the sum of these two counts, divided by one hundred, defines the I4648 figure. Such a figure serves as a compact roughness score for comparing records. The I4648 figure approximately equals 0.26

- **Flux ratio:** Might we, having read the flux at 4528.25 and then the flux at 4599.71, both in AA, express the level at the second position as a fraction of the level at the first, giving 0.974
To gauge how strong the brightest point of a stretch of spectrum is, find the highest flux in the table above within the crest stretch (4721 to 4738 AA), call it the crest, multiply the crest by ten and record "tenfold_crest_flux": 83.3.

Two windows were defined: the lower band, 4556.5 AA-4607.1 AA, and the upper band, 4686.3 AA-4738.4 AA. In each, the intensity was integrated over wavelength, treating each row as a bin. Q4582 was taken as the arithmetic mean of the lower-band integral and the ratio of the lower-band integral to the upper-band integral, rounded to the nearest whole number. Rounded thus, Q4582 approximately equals 224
